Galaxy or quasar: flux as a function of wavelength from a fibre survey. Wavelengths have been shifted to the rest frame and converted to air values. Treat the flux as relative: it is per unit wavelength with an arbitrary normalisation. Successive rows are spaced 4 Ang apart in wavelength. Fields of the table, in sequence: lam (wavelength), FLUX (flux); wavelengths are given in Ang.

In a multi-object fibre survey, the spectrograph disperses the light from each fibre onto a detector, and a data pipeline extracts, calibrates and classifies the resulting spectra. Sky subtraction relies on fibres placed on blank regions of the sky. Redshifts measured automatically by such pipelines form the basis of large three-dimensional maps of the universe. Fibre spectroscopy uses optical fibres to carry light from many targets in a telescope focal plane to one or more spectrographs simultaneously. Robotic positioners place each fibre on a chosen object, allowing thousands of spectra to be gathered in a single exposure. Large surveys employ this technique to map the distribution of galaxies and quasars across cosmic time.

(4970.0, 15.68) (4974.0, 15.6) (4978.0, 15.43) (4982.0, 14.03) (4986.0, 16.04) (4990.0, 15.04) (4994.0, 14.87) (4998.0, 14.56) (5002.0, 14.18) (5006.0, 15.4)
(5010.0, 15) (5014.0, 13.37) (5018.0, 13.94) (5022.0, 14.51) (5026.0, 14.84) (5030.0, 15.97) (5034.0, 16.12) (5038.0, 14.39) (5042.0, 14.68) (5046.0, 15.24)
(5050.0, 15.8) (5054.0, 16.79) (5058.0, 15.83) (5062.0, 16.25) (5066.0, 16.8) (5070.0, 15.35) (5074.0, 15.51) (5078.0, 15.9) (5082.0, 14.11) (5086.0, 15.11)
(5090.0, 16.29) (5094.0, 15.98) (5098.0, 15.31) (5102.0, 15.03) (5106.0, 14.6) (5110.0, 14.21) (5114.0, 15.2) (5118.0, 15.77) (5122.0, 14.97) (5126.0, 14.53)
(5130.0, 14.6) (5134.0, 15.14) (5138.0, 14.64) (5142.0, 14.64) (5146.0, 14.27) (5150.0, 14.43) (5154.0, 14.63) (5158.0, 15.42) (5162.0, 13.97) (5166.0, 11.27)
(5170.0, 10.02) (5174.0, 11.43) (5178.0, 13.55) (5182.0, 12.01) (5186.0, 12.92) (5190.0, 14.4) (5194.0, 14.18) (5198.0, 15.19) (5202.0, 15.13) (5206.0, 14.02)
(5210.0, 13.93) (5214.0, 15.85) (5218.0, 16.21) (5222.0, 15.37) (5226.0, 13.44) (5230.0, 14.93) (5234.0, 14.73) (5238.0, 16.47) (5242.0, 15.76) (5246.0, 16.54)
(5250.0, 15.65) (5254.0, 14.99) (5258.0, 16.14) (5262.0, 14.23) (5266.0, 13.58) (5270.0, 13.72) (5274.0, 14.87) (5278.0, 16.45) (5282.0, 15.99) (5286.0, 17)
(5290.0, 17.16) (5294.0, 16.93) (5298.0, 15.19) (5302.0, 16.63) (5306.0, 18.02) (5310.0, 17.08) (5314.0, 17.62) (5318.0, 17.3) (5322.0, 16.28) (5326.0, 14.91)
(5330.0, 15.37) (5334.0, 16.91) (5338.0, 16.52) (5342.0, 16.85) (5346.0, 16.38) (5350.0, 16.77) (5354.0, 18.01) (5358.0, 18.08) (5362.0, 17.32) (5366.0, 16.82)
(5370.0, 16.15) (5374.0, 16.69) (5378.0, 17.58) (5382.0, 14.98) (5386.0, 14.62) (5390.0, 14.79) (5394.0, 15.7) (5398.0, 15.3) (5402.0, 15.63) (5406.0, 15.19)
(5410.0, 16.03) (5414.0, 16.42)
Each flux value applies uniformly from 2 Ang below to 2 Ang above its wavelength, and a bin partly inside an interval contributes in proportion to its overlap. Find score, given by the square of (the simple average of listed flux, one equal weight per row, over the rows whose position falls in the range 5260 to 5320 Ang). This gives 260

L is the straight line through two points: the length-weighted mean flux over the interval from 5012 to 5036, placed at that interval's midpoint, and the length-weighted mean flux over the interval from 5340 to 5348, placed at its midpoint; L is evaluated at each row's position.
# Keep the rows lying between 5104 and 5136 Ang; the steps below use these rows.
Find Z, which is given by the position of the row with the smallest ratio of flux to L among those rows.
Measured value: 5110.0 Ang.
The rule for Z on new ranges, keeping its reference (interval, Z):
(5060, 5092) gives 5082.0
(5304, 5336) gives 5326.0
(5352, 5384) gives 5382.0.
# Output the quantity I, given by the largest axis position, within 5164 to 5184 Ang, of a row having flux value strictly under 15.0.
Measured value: 5182.0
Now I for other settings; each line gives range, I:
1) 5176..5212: 5210.0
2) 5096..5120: 5110.0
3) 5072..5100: 5082.0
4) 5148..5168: 5166.0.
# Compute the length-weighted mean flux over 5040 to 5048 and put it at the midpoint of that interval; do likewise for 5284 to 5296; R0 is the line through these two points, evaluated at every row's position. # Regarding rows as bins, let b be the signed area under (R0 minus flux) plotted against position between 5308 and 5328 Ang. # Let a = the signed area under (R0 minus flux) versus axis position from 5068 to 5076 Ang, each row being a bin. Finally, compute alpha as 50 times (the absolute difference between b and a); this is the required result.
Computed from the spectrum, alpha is 721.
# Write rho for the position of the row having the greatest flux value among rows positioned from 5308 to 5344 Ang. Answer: 5314.0 Ang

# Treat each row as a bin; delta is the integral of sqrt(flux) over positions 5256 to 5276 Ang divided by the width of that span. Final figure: 3.81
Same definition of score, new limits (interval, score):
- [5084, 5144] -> 227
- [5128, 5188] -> 183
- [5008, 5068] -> 234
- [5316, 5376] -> 279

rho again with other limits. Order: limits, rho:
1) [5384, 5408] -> 5394.0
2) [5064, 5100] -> 5066.0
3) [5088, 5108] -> 5090.0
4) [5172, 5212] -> 5198.0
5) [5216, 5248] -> 5246.0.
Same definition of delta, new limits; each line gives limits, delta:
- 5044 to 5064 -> 4.00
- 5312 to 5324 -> 4.13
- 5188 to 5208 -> 3.82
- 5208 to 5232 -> 3.87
